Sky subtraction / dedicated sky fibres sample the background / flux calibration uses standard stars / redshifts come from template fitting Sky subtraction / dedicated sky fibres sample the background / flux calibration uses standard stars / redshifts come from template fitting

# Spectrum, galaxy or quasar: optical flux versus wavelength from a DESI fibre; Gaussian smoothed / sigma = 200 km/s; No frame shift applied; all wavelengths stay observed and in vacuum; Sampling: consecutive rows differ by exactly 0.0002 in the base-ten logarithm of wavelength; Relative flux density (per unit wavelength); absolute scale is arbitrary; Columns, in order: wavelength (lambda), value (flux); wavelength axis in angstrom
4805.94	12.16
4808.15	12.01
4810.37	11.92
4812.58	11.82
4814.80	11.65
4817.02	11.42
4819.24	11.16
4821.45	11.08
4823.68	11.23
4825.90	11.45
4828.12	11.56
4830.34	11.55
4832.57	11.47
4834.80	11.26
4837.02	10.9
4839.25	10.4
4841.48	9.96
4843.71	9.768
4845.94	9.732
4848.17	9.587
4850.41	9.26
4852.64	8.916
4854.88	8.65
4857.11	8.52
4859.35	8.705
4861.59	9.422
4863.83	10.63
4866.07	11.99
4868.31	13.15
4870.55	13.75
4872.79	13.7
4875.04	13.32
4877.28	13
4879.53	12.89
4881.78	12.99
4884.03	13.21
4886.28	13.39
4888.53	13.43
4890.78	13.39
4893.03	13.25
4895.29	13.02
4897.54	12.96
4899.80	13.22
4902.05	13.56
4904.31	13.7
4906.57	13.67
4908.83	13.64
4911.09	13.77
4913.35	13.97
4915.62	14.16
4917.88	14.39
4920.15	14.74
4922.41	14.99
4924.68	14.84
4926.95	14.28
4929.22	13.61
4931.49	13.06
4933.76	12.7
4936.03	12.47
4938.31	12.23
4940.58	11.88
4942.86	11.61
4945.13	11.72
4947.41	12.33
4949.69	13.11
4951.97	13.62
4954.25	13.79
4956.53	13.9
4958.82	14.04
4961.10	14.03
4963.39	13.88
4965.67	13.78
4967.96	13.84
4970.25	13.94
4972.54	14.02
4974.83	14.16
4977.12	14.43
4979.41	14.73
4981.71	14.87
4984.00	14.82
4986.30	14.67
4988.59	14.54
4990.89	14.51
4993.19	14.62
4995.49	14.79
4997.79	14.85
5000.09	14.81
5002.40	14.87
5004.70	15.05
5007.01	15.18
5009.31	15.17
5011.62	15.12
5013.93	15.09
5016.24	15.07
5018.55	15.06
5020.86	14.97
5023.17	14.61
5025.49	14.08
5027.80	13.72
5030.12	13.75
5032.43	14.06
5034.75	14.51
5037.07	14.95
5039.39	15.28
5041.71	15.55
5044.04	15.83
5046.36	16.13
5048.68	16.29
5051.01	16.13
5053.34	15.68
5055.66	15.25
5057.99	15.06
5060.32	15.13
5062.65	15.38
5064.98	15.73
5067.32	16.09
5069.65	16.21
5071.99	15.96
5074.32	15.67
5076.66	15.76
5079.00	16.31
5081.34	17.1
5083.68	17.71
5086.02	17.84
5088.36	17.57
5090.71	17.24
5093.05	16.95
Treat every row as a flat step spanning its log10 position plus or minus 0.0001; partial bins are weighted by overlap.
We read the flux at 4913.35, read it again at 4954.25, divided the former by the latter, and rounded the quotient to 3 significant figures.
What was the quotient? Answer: 1.01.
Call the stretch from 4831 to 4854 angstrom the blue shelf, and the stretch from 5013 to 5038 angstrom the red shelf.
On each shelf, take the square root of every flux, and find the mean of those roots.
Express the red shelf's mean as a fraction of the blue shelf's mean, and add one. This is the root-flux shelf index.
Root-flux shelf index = 2.20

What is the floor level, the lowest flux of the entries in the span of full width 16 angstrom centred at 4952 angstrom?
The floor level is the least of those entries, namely 11.72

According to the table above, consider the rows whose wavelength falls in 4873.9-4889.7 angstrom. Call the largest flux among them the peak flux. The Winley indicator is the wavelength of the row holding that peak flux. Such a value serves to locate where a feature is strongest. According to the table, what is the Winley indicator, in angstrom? 4888.53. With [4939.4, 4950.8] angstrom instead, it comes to 4949.69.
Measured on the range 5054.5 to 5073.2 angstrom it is 5069.65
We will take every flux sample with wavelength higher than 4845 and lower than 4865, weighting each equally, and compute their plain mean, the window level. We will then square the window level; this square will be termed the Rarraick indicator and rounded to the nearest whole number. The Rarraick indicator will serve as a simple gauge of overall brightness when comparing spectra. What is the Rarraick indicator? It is 86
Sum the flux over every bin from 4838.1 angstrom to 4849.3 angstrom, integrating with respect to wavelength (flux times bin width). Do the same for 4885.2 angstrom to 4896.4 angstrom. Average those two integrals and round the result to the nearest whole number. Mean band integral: 130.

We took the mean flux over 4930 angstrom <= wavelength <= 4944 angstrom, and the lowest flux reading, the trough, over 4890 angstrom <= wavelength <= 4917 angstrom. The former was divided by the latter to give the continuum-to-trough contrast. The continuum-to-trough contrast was 1.0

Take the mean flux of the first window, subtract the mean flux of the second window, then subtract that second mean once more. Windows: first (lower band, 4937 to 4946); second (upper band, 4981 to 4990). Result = -18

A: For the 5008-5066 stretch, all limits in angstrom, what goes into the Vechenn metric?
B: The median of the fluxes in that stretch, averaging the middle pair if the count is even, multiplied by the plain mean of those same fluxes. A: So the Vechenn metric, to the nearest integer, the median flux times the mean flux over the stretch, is 228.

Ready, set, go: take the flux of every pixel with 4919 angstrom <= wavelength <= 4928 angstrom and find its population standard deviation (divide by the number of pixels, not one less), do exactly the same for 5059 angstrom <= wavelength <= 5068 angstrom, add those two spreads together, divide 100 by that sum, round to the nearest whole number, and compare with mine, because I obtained 159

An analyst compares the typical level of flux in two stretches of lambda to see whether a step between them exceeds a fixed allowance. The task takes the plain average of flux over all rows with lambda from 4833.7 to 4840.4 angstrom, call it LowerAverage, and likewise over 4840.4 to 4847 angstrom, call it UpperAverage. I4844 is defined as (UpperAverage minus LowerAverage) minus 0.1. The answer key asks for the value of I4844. -1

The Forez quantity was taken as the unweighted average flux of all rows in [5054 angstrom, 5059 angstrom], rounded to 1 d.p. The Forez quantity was 15.2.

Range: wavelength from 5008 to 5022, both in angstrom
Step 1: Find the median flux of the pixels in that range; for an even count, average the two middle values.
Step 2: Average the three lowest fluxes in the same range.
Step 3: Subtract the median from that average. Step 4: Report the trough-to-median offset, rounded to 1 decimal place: 0.0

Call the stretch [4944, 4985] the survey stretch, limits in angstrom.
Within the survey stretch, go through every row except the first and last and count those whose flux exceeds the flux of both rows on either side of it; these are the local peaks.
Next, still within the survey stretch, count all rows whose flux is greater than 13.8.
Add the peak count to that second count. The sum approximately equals 14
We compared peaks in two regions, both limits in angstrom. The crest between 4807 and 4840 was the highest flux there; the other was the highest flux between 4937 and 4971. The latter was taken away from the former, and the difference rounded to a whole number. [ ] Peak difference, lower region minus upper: -2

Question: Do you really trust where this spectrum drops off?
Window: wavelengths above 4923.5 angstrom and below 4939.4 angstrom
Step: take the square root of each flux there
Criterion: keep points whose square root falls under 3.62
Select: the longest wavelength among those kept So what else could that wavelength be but 4938.31 angstrom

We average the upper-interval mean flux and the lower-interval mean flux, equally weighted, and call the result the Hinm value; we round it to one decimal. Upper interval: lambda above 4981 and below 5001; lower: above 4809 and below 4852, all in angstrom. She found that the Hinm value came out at 12.8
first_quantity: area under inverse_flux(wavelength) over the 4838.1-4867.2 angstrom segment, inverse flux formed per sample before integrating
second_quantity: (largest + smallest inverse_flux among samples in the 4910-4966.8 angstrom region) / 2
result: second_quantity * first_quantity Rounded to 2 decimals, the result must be 0.23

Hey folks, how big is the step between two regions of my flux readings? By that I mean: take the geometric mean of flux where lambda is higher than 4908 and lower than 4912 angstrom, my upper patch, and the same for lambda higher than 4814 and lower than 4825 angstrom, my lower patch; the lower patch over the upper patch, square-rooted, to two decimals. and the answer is 0.91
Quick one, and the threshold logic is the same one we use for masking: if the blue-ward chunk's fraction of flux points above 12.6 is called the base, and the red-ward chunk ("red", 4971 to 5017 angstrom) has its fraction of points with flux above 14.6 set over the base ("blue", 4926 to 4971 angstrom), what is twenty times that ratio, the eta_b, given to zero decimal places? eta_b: 21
